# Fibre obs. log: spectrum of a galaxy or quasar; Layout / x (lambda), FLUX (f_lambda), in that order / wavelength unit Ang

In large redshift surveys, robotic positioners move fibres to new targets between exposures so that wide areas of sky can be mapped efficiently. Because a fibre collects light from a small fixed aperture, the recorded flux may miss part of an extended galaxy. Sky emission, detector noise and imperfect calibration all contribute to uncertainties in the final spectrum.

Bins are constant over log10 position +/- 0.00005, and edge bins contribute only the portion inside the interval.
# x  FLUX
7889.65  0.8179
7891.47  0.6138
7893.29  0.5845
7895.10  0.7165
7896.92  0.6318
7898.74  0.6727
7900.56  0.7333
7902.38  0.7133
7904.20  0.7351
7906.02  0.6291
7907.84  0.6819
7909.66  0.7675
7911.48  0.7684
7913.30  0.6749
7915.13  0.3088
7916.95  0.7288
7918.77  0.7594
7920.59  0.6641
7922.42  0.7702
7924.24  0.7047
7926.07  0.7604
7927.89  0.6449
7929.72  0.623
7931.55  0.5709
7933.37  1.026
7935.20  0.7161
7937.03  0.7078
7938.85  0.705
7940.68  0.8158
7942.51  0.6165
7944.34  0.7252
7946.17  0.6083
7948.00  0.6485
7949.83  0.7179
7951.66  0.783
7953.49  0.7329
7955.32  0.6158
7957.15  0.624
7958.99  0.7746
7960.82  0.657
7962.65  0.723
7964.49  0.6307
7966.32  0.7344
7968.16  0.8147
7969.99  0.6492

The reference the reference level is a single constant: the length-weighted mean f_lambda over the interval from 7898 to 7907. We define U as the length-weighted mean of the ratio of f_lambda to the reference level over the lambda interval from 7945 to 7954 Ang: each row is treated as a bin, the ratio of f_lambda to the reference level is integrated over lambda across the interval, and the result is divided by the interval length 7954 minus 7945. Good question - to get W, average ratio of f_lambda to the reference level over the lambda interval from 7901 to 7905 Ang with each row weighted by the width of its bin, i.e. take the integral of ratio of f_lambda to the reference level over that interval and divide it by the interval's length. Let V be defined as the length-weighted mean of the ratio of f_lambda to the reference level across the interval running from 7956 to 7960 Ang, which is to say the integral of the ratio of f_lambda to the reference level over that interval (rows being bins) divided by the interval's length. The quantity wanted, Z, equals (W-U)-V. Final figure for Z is -0.95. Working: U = 1.00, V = 0.99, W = 1.04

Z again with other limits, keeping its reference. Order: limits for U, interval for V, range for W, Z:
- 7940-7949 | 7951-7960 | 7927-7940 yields -0.96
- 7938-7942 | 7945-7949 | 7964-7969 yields -0.93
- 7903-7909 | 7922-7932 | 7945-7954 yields -0.96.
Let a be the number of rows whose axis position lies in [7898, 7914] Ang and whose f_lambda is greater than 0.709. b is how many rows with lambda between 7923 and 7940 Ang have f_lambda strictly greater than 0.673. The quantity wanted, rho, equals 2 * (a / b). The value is 1.7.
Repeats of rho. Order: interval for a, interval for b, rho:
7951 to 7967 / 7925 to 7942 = 1.7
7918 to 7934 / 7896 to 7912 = 1.3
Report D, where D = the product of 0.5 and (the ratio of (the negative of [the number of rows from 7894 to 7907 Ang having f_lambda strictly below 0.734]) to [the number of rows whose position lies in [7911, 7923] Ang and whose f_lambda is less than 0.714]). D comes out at -1.00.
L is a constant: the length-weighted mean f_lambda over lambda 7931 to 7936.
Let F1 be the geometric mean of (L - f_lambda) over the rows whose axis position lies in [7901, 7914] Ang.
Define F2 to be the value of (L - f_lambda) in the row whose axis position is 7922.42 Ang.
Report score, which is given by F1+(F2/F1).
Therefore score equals 0.3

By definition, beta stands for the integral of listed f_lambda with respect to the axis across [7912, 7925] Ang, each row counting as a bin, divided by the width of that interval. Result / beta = 0.66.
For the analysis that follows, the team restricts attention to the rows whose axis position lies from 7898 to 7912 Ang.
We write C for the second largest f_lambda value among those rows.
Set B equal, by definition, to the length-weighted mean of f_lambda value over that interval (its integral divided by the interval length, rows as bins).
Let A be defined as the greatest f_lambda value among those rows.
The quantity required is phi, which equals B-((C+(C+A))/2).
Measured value -0.44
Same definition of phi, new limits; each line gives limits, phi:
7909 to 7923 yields -0.48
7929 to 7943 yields -0.60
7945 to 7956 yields -0.44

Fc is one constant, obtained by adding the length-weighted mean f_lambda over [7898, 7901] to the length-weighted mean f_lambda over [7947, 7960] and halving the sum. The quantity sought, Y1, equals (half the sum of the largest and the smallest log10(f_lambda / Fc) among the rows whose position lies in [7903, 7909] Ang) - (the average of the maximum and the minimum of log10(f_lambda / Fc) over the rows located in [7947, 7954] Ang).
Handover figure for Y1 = -0.020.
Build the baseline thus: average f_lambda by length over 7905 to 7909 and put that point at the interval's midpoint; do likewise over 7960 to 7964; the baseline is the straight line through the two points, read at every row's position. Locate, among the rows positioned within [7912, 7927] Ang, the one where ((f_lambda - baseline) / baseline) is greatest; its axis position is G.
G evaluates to 7922.42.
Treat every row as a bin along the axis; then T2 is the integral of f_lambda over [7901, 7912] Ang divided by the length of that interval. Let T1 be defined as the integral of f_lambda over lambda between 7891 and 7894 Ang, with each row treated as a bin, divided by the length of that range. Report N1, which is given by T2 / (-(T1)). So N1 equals -1.20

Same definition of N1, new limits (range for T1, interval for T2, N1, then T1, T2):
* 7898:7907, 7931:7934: -1.16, 0.697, 0.81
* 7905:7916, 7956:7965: -1.06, 0.640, 0.68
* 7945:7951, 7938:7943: -1.08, 0.666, 0.72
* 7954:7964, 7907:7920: -0.99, 0.679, 0.67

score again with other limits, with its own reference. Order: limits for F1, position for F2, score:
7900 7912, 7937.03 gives 1.5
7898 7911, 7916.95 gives 0.9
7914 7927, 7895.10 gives 1.2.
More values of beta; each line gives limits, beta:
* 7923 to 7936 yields 0.72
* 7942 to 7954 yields 0.69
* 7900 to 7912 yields 0.72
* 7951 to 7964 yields 0.70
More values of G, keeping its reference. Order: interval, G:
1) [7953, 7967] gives 7958.99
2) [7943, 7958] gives 7951.66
